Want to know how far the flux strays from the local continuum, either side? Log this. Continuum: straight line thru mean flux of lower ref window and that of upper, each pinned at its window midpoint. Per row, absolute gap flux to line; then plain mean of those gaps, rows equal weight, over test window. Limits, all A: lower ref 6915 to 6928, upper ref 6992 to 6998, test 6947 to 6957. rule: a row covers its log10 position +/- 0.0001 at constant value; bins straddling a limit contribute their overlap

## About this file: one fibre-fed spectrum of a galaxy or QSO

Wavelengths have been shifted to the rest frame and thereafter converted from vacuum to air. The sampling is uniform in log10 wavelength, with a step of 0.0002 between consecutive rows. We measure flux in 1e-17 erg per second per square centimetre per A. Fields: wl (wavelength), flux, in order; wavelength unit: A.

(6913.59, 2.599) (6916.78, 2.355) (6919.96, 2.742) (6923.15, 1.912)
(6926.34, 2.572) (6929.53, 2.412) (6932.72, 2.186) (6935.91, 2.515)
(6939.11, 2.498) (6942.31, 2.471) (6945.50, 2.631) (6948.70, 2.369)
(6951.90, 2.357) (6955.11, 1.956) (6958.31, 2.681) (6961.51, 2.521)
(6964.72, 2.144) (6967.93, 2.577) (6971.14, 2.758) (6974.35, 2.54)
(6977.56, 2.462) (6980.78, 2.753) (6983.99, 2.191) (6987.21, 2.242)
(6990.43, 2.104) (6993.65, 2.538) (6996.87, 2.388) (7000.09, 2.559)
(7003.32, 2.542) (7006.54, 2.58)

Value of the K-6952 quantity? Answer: 0.20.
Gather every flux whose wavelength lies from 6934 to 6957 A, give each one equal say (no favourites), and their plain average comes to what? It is 2.40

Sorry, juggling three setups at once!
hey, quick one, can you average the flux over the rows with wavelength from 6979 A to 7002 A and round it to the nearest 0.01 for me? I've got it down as 2.40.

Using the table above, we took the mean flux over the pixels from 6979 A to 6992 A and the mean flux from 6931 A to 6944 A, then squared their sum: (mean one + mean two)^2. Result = 22.5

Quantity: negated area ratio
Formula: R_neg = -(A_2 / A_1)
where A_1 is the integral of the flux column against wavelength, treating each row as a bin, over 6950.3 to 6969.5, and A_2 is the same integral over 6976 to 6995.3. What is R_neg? -1.01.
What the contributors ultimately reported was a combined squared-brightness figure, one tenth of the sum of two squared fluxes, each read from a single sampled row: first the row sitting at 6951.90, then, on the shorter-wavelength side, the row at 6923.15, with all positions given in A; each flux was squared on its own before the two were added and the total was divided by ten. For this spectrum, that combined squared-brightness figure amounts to 0.92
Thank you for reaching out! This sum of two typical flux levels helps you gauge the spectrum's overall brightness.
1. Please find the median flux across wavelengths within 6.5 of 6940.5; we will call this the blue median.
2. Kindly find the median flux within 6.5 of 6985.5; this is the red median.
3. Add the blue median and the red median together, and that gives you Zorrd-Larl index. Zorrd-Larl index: 4.72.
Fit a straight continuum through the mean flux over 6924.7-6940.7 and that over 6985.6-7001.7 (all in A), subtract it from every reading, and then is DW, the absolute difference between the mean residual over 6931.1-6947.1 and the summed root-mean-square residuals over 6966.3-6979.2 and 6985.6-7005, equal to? 0.37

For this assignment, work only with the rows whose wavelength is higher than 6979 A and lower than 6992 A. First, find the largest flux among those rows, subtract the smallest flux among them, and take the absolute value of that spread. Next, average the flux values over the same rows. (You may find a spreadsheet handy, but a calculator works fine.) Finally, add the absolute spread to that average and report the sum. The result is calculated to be 2.97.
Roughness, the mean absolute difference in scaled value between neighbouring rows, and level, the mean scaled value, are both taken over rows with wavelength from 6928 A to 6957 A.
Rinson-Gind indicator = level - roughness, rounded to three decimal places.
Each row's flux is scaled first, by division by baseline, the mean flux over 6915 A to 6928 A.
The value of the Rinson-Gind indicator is 0.918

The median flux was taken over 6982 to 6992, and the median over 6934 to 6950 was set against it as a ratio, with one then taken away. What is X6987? 0.14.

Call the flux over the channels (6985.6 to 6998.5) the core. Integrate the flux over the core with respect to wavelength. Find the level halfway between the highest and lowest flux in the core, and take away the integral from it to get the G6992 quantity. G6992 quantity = -28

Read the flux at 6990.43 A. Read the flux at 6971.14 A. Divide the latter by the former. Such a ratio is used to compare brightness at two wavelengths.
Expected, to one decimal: 1.3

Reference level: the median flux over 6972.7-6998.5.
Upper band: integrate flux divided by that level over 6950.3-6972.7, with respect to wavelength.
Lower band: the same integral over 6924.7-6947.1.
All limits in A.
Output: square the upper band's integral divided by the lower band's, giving 0.97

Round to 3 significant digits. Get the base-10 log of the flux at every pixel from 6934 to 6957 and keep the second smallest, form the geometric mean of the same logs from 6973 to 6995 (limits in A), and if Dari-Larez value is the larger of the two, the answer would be 0.377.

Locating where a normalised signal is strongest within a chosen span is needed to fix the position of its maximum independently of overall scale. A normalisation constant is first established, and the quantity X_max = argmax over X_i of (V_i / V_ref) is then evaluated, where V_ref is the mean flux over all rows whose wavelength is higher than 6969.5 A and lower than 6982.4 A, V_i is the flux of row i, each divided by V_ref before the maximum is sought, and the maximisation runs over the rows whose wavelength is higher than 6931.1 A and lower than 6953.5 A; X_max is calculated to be 6945.50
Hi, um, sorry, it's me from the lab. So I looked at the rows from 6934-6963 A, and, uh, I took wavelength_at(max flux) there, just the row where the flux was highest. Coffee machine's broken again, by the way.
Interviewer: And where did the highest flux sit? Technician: 6958.31 A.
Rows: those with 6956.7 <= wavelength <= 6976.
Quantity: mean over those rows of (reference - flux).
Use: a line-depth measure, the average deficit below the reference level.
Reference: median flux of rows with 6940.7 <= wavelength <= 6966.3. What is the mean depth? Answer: -0.12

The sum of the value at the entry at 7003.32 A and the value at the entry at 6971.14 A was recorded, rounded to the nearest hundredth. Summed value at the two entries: 5.30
